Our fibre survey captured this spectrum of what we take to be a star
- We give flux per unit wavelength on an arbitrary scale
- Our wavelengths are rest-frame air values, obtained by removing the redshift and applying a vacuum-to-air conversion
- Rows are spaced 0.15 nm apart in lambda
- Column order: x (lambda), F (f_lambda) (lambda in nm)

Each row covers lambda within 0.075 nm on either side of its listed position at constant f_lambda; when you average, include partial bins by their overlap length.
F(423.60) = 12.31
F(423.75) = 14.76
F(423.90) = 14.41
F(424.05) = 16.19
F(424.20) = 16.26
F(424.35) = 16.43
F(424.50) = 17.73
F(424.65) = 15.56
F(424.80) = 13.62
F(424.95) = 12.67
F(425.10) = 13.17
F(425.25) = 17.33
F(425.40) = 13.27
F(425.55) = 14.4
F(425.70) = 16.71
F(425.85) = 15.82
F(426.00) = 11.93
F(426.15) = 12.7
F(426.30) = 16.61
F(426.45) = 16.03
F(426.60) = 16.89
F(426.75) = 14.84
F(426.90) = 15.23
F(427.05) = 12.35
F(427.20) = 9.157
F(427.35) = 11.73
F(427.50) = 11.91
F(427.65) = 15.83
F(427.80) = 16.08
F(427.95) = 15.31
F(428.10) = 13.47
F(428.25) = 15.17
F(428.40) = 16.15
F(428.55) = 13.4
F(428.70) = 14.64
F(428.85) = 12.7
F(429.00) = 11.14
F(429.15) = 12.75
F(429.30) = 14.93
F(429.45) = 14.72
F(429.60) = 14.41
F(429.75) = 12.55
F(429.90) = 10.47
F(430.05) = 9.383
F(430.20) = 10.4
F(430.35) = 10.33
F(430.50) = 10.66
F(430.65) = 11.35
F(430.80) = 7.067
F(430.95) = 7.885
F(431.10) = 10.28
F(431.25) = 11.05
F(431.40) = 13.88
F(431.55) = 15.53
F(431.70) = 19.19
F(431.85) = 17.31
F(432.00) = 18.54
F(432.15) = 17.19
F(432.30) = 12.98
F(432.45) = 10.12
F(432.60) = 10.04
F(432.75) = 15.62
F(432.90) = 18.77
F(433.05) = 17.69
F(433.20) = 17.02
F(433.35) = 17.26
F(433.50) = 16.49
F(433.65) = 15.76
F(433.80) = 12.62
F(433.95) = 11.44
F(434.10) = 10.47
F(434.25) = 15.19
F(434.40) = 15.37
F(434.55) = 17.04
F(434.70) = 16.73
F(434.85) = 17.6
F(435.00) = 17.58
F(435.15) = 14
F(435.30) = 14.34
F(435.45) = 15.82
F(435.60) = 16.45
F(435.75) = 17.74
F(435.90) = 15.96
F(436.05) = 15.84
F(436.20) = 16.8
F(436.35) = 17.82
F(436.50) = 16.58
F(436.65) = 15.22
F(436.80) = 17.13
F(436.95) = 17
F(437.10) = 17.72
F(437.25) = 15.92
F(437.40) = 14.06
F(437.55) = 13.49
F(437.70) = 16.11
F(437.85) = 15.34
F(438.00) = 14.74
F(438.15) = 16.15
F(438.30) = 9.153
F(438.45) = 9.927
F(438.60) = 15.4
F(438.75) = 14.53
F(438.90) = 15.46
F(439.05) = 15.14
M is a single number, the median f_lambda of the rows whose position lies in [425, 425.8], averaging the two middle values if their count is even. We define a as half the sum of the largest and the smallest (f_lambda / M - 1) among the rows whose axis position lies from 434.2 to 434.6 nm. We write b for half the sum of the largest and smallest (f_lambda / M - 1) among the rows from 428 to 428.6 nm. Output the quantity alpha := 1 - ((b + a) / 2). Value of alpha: 0.93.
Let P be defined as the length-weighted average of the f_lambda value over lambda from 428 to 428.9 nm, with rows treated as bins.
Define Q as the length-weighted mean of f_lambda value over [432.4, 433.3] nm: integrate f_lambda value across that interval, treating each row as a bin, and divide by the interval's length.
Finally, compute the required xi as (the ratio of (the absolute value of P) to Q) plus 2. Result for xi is 2.95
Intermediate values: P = 14.3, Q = 15.1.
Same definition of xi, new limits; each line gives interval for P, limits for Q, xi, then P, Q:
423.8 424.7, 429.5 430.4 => 3.41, 16.1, 11.4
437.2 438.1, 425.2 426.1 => 3.01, 14.9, 14.8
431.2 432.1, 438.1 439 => 3.20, 16.1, 13.4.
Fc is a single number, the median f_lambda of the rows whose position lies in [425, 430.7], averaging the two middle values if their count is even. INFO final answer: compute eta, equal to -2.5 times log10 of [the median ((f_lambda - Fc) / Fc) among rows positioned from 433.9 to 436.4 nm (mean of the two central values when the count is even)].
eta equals 1.8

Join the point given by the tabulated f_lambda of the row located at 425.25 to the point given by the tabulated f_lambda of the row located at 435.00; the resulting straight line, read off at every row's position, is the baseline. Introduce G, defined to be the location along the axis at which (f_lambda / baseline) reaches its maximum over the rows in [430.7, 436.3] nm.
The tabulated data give 431.70 nm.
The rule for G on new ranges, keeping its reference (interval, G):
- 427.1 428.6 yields 428.40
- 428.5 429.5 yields 429.30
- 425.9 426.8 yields 426.60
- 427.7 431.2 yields 428.40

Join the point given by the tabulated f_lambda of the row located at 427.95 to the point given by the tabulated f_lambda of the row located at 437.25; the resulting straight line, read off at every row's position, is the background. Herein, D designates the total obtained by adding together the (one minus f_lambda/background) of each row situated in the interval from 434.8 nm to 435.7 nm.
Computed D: -0.1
